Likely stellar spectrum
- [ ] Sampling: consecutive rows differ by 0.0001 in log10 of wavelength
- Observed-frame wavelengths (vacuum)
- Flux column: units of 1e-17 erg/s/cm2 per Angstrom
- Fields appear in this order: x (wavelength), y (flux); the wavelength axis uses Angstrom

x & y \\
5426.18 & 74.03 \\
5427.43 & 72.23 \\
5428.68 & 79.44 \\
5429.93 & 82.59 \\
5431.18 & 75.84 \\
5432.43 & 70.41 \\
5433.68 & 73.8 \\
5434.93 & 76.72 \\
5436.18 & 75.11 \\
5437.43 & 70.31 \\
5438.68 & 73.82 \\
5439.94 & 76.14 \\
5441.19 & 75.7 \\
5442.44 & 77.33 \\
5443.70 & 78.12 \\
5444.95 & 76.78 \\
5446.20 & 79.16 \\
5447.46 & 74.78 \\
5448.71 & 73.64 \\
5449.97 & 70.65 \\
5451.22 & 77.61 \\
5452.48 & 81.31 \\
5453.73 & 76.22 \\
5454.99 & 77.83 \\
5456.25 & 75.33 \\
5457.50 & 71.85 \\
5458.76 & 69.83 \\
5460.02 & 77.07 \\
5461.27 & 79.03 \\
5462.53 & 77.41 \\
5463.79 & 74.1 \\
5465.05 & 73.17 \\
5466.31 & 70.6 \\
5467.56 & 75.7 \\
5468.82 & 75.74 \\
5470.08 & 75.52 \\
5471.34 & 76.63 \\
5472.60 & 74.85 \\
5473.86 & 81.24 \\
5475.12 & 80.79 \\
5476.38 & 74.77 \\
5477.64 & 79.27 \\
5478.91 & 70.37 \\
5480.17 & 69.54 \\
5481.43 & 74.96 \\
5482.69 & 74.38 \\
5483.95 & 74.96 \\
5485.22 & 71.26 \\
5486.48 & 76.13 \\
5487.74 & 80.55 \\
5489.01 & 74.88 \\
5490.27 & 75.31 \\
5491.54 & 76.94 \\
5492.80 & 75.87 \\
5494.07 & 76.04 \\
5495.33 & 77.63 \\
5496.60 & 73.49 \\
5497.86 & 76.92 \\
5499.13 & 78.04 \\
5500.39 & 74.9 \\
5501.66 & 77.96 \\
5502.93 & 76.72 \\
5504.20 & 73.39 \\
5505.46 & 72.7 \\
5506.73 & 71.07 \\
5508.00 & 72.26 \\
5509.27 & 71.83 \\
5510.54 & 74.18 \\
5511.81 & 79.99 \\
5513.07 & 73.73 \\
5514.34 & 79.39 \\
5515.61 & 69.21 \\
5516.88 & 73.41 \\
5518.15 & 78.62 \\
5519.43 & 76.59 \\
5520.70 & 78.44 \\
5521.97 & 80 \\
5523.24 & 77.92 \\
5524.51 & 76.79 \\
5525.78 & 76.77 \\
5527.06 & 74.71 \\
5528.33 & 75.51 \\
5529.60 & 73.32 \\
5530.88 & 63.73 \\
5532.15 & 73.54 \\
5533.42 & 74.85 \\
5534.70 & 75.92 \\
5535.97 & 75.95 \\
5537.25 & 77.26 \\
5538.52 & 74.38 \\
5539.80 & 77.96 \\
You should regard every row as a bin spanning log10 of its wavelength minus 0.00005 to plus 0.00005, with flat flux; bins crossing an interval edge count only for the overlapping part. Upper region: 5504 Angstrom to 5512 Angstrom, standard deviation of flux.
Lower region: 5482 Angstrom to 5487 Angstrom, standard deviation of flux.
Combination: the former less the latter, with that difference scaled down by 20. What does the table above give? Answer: 0.05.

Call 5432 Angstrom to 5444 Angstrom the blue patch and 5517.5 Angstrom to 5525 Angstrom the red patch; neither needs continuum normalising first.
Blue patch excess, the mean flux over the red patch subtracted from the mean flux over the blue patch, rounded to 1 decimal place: -3.3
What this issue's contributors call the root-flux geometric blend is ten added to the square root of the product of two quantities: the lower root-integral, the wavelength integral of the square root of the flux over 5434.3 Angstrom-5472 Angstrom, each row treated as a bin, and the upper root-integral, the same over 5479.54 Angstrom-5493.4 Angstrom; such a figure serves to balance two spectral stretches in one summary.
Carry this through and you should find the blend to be 208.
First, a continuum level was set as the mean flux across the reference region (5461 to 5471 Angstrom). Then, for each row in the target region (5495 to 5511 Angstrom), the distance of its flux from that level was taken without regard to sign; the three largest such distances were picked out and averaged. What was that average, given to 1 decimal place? 3.4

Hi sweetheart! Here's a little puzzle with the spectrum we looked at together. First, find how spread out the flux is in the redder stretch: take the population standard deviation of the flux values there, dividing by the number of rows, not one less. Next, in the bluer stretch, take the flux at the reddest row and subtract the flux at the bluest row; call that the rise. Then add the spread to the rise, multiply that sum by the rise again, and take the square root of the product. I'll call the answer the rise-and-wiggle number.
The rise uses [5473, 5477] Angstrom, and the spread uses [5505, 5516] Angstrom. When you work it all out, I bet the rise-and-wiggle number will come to 4.4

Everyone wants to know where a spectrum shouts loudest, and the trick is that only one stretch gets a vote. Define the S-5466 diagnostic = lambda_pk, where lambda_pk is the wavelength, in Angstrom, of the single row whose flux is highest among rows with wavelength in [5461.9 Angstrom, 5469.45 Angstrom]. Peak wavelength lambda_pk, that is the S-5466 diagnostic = 5462.53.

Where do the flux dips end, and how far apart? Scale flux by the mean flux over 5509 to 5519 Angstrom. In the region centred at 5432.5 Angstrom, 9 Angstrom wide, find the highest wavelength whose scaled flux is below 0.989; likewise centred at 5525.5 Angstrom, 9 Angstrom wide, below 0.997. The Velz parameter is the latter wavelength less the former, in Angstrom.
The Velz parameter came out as 95.9 Angstrom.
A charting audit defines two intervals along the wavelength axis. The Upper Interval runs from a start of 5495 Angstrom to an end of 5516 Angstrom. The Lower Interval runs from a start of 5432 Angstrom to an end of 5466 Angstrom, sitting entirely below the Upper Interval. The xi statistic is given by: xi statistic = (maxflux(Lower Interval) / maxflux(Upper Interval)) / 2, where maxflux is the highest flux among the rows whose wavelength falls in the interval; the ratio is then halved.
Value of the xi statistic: 0.508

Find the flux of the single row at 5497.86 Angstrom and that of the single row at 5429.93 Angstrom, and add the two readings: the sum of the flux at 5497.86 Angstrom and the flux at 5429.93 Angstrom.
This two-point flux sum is 160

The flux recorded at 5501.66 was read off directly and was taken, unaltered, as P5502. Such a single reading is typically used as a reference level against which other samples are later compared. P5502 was 77.96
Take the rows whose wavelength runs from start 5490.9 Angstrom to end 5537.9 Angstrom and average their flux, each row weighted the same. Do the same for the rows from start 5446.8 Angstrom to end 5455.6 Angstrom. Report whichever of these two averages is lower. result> 75.3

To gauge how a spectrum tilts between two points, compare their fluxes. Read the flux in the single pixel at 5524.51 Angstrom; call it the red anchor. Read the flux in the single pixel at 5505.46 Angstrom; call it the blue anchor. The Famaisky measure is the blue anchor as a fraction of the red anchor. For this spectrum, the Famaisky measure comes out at 0.95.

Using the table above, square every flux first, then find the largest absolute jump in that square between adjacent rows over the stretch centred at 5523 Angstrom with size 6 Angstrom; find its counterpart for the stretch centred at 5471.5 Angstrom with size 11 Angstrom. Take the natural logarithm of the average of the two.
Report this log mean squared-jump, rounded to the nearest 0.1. 6.5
